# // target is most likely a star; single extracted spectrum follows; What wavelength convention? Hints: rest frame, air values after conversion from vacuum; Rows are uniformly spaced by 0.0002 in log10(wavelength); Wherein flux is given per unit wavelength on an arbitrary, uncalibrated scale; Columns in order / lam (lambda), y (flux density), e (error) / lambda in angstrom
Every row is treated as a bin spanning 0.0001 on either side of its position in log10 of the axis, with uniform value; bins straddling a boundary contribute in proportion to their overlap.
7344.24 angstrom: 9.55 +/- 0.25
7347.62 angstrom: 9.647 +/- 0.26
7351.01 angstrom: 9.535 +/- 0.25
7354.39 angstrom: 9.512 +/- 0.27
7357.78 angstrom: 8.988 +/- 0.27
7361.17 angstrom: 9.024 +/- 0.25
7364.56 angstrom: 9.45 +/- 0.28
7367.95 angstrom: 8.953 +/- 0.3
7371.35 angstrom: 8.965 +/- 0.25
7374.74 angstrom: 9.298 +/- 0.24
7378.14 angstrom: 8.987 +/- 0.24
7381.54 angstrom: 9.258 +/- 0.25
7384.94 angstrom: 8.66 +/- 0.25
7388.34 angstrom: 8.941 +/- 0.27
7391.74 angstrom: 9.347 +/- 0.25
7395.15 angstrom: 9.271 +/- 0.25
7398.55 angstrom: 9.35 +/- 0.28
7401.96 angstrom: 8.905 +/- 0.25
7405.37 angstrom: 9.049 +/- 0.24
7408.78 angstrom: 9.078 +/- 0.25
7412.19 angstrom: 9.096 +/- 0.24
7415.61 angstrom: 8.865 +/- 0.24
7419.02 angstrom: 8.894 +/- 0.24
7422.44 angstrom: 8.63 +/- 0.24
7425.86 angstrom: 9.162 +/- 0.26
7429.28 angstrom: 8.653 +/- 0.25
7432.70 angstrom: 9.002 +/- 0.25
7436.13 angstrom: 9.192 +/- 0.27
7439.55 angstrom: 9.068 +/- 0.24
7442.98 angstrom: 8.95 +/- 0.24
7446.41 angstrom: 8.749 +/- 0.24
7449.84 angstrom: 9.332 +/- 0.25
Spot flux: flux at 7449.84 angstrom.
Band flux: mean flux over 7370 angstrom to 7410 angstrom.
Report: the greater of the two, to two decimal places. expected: 9.33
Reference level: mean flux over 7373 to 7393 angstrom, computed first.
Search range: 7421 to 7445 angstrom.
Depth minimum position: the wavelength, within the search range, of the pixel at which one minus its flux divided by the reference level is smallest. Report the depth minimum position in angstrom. 7436.13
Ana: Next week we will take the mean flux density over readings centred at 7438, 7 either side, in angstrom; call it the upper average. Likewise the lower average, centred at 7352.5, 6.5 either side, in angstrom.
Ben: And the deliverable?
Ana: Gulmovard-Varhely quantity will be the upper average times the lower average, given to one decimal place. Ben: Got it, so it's 85.3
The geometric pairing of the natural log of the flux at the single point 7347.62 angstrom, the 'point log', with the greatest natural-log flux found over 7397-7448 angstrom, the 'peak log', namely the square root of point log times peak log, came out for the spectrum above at 2.25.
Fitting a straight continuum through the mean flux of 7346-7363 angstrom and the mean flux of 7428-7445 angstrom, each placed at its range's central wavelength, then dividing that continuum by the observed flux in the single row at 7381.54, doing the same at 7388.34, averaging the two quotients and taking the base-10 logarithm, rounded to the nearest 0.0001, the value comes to 0.0051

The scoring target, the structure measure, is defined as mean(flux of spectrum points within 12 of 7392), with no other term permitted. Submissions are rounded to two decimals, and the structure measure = 9.10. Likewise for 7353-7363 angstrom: 9.17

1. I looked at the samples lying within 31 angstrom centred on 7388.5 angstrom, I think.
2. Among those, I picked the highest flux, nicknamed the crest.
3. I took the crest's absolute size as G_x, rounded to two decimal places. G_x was 9.35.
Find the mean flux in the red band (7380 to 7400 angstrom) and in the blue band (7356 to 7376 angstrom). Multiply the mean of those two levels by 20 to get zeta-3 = 182.5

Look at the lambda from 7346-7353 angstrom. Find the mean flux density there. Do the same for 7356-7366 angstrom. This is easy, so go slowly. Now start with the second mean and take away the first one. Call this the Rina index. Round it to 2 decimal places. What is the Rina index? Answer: -0.44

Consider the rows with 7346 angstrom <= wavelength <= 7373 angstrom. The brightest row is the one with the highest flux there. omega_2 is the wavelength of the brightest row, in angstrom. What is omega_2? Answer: 7347.62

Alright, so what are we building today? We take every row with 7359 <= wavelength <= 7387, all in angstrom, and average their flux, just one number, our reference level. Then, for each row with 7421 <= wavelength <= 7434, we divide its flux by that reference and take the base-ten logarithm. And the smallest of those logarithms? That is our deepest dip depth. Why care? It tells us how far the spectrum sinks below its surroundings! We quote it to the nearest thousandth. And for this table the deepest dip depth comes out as -0.022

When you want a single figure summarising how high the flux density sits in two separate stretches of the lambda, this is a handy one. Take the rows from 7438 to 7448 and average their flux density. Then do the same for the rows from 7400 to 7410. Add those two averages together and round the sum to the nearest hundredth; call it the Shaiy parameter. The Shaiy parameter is 17.93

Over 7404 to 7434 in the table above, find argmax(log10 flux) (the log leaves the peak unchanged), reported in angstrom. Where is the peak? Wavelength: 7425.86 angstrom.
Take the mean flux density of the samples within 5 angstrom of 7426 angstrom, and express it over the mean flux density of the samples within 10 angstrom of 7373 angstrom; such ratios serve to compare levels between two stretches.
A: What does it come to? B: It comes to 0.96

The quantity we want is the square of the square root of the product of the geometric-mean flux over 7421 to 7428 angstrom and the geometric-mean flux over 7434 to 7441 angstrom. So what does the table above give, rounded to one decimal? 81.2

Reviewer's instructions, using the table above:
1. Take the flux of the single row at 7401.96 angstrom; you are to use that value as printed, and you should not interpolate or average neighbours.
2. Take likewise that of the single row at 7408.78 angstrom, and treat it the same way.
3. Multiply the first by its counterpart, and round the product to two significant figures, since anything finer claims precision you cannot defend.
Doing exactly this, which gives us 81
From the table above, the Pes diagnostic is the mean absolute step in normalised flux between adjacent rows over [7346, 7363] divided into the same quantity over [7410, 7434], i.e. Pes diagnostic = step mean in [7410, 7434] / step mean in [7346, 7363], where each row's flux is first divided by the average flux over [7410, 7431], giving 1.84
